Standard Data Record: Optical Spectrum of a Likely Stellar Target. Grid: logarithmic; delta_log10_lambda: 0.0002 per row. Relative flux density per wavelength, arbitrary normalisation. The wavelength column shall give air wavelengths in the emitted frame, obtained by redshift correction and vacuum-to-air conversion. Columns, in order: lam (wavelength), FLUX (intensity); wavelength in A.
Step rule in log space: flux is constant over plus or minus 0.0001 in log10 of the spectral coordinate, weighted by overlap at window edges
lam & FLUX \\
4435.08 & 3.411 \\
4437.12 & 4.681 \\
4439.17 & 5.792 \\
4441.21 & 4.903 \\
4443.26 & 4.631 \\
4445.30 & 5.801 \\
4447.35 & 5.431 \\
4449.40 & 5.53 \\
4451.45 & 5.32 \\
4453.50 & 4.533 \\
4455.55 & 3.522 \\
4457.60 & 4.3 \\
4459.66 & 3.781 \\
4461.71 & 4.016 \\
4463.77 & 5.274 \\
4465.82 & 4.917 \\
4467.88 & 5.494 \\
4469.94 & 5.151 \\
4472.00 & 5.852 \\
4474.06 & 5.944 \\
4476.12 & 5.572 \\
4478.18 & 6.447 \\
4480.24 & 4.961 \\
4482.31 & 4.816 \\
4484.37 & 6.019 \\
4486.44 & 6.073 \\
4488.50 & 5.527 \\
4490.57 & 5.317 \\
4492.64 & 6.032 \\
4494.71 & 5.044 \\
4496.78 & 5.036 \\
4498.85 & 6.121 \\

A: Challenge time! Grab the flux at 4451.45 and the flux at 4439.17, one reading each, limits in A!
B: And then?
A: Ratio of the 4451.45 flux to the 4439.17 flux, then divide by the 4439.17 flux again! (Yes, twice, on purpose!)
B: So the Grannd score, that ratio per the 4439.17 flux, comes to 0.159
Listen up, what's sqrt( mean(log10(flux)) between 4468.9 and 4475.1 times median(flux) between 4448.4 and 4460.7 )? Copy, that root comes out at 1.82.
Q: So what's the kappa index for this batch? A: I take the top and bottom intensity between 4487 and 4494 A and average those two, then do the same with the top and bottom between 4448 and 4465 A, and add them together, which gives 10.2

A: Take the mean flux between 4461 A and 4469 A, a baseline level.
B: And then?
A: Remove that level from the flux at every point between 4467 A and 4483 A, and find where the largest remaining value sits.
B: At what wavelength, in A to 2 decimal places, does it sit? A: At 4478.18 A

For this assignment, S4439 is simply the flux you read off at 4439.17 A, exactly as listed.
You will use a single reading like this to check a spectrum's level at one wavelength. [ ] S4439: 5.792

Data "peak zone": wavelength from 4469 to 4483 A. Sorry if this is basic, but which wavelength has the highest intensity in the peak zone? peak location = 4478.18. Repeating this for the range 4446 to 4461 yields 4449.40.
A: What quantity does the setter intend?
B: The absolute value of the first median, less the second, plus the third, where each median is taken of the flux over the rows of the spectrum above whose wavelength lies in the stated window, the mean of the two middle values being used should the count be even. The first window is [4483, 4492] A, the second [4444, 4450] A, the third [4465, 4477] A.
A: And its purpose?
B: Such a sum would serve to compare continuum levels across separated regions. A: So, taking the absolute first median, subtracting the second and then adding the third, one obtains 5.78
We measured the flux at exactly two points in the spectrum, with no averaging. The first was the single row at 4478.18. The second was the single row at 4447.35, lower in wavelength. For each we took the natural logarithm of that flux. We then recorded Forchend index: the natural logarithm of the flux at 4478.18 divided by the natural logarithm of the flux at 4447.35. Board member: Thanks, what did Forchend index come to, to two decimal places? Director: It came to 1.10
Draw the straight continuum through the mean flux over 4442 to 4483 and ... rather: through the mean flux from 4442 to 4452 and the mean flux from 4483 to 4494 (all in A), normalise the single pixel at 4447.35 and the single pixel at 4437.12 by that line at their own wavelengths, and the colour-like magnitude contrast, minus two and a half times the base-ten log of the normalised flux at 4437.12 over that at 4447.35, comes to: 0.1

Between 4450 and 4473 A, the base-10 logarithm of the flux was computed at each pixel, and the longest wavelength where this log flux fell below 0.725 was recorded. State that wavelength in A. 4469.94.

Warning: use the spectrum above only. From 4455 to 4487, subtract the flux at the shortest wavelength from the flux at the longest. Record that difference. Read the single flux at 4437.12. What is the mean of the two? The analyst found 3.62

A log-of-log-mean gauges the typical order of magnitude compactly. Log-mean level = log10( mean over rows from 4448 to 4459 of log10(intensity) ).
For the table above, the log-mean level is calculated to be -0.180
